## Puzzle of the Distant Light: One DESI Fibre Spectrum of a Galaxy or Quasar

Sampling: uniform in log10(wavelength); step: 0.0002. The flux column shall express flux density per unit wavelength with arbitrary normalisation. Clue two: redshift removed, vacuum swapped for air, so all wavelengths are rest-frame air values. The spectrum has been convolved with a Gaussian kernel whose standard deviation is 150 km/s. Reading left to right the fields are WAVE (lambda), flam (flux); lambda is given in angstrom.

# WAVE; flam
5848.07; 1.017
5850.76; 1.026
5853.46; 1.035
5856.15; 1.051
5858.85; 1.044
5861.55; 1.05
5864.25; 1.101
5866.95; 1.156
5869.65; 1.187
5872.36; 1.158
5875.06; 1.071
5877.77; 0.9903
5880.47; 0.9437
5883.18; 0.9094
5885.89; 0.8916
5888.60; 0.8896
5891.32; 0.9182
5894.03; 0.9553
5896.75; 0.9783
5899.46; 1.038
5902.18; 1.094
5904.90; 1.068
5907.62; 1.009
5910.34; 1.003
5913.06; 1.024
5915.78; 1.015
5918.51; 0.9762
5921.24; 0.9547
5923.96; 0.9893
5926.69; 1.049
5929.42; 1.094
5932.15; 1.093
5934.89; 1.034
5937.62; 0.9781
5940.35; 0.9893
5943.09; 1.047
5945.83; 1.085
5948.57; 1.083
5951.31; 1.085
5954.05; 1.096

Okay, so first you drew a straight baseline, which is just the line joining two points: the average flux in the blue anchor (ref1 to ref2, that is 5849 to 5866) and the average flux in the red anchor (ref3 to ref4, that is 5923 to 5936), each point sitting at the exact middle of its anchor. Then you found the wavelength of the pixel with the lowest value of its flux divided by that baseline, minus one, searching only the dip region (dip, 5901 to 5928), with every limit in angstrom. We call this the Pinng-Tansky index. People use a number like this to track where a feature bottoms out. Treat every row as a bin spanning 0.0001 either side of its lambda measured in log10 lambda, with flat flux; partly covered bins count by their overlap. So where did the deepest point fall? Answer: 5921.24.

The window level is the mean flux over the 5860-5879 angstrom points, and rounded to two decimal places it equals 1.10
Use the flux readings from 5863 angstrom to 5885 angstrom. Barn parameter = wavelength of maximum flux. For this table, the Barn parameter 5869.65 angstrom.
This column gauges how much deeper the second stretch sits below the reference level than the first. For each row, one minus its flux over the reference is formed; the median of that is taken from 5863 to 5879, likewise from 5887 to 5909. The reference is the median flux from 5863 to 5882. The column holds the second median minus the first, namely 0.12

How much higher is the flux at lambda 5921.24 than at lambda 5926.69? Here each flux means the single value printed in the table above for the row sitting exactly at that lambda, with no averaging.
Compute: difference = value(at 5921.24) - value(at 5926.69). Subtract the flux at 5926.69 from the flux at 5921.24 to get -0.09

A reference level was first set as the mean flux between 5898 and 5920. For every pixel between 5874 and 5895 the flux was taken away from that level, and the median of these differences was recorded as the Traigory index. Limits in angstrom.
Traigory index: 0.10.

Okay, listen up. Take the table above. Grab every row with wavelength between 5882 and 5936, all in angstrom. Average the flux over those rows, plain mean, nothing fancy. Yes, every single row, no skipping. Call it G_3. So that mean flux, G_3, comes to 0.999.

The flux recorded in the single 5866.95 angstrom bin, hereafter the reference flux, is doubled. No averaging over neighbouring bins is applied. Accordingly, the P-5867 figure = 2.31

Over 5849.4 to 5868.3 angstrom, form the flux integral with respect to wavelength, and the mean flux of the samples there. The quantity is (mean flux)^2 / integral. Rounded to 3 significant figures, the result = 0.0564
